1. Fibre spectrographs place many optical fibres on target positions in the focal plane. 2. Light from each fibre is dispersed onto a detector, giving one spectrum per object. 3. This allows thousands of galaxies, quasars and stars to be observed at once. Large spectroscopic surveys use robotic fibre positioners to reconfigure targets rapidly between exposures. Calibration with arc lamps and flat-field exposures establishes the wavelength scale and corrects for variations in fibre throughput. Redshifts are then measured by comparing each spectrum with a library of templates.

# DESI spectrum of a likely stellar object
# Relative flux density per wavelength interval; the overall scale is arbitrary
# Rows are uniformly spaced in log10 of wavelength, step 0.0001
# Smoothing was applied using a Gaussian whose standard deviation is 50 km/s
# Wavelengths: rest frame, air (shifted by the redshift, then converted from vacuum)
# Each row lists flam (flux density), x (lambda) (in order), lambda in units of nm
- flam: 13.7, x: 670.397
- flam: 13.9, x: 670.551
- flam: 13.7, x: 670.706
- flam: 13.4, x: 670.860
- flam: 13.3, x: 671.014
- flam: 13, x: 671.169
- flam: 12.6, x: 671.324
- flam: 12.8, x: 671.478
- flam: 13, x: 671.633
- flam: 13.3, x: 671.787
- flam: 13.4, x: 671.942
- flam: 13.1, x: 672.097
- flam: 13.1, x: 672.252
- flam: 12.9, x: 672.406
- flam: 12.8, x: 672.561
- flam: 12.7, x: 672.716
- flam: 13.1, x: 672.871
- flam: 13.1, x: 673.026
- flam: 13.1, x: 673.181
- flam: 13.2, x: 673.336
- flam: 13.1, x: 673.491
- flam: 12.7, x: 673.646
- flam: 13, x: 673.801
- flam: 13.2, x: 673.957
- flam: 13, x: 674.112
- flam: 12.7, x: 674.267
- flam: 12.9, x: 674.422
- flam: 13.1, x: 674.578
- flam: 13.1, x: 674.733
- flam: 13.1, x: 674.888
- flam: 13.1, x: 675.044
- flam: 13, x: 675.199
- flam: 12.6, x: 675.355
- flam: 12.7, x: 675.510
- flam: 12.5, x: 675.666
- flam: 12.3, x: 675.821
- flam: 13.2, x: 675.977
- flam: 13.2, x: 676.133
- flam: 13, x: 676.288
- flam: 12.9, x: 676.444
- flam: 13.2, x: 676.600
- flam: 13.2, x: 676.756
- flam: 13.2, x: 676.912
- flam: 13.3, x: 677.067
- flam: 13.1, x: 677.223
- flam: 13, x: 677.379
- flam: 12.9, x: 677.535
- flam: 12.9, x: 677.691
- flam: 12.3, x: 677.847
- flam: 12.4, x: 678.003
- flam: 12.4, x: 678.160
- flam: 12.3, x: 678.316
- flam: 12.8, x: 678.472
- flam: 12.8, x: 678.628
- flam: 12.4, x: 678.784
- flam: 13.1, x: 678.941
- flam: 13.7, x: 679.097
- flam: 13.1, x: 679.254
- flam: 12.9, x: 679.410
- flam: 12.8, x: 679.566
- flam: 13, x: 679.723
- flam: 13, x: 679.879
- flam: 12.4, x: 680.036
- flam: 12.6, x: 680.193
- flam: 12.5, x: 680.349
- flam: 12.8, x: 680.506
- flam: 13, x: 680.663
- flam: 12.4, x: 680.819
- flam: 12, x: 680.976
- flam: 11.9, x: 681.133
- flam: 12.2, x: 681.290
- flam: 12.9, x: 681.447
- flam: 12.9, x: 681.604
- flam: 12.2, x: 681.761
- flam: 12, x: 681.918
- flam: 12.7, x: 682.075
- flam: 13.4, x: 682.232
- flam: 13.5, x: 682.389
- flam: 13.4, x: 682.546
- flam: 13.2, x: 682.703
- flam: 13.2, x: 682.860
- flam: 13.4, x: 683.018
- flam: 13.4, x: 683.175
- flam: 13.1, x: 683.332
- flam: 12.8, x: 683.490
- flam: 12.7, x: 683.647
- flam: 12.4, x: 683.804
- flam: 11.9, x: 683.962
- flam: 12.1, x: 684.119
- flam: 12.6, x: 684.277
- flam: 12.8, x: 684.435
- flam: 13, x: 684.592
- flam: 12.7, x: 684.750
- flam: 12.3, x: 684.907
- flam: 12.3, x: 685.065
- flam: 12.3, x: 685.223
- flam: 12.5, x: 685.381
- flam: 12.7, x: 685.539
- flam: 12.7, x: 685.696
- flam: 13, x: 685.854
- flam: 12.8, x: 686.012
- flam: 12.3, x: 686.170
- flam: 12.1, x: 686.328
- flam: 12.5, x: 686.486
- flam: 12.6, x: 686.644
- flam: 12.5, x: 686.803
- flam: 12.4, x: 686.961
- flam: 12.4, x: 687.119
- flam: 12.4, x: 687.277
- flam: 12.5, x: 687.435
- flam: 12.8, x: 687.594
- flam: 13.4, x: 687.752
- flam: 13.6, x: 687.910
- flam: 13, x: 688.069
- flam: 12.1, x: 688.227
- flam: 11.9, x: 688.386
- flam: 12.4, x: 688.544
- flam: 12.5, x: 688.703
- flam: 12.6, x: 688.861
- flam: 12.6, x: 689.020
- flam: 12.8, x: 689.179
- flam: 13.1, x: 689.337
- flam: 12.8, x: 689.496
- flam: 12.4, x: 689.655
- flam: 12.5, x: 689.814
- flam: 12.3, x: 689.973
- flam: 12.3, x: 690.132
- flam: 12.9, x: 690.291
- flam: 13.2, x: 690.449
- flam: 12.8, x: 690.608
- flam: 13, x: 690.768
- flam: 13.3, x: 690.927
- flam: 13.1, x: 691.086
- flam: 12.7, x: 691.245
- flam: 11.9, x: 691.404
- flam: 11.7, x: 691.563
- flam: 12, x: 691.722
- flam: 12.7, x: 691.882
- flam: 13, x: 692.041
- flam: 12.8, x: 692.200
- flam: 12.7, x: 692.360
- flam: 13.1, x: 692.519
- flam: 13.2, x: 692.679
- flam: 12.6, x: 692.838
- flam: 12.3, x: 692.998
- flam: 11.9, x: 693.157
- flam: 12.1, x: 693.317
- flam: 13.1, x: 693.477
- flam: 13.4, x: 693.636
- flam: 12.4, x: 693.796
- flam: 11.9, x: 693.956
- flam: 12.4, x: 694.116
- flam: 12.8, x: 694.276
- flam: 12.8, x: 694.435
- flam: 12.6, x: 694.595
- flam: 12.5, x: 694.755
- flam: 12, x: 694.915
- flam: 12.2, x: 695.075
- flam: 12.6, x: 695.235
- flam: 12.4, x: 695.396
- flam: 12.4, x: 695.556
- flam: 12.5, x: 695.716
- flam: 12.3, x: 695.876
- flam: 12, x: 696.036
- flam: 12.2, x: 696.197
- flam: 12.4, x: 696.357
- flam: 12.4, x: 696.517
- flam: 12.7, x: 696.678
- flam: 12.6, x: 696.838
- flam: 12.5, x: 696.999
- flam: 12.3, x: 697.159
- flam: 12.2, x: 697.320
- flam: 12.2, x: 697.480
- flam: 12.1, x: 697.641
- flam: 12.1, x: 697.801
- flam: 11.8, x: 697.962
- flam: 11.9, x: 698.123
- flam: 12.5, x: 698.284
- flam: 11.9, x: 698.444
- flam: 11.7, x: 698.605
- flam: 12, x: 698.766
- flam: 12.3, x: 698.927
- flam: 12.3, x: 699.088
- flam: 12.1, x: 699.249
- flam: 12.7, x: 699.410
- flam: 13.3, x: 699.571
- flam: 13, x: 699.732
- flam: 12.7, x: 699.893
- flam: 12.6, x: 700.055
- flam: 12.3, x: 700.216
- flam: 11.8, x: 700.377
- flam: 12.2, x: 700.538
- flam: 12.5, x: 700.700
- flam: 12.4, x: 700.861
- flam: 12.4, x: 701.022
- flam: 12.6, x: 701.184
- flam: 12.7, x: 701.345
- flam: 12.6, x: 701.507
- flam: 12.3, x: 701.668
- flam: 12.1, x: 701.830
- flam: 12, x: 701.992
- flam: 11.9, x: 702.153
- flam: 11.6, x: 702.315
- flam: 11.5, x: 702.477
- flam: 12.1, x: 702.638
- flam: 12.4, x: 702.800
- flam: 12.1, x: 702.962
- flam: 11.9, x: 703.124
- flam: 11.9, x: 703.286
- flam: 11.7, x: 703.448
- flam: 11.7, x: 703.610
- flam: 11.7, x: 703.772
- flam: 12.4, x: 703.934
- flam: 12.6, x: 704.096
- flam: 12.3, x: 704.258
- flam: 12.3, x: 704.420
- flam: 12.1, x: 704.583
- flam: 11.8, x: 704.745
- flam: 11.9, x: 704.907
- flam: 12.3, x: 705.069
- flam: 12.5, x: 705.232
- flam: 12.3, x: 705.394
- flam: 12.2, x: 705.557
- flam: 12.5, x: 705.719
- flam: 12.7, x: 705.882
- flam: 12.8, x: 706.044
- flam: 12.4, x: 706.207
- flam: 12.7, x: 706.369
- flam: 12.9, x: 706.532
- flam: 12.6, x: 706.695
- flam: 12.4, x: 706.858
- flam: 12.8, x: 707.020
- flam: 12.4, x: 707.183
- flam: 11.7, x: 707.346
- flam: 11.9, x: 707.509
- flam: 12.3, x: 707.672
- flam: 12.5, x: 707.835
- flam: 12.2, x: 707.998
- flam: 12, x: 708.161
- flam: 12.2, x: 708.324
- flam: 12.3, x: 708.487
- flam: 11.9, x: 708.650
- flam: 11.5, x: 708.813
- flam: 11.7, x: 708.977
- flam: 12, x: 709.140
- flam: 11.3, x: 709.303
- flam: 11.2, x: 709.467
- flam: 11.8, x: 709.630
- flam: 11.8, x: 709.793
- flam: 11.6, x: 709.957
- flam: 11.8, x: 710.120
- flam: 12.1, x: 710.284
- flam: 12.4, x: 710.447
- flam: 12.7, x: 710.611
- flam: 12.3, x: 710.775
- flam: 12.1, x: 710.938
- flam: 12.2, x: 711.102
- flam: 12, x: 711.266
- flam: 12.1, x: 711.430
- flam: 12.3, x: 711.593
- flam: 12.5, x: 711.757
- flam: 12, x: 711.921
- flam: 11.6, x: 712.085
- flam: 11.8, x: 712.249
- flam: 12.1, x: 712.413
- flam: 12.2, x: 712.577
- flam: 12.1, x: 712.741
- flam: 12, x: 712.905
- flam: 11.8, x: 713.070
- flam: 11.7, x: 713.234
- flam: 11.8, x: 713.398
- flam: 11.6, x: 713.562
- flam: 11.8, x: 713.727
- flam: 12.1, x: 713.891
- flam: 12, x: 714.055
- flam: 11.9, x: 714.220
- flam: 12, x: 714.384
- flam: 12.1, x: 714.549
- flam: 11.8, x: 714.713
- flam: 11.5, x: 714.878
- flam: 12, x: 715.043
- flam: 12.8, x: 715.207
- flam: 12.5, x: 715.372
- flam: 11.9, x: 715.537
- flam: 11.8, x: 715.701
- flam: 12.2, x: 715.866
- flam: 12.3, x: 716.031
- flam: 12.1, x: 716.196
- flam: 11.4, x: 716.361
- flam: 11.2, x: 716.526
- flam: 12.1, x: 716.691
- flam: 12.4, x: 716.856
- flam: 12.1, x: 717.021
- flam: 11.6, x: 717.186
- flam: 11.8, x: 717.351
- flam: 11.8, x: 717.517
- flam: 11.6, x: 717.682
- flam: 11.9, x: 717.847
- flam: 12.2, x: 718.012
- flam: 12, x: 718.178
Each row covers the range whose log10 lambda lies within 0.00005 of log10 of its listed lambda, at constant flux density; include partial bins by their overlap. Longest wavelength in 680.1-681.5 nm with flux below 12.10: 681.133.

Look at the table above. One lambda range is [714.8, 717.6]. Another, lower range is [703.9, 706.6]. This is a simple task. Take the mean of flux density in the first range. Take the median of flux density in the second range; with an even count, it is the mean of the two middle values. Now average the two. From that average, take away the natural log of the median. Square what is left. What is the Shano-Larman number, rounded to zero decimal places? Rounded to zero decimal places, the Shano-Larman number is 93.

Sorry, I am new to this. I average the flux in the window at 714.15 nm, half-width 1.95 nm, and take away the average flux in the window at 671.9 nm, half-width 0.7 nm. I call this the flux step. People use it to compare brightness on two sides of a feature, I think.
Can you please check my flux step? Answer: -1.0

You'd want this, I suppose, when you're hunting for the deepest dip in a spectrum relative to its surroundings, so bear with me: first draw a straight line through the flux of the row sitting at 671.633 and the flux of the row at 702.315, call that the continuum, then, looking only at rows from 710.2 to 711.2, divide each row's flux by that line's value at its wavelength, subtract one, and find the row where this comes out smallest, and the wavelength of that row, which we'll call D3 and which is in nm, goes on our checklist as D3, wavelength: 710.284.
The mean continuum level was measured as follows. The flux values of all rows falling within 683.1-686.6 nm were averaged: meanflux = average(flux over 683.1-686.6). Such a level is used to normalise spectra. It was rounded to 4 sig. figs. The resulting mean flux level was 12.59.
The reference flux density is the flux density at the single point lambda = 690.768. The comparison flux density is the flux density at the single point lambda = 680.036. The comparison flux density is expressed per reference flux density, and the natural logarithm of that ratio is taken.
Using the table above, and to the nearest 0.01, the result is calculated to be -0.05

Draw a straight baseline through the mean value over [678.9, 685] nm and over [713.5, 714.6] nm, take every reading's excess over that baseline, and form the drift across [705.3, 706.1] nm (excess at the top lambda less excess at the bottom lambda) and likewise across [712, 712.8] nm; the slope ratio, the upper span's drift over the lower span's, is 1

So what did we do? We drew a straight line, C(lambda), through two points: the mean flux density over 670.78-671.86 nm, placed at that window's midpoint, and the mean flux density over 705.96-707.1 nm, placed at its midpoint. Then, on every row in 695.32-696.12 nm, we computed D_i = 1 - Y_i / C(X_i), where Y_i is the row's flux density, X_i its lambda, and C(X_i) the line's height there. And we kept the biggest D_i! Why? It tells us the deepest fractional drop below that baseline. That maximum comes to 0.061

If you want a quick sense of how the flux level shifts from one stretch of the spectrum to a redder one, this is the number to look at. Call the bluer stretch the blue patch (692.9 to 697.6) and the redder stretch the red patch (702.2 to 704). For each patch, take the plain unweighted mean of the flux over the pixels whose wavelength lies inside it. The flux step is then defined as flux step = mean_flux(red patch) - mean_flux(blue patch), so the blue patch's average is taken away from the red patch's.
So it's -0.5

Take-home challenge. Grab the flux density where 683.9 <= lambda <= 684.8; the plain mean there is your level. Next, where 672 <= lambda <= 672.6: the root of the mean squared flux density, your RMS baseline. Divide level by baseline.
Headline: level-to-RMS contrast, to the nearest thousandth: 0.965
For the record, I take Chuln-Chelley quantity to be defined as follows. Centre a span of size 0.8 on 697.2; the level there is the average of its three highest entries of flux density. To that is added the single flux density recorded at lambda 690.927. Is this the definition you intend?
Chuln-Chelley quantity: 25.8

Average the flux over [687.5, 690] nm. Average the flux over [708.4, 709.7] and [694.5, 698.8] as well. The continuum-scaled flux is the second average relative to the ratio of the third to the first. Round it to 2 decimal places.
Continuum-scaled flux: 12.11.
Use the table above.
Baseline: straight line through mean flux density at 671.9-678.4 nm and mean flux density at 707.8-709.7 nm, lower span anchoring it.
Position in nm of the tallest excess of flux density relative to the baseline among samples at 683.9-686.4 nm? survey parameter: 685.854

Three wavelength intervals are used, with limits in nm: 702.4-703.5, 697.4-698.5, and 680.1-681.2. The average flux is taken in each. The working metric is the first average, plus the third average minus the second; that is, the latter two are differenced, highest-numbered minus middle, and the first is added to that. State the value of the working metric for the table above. 12.3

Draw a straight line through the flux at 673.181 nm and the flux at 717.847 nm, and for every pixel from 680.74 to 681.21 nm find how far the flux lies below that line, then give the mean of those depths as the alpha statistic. 0.79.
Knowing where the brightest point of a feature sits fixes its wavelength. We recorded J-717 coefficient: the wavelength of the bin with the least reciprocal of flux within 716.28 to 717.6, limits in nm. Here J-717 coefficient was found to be 716.856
